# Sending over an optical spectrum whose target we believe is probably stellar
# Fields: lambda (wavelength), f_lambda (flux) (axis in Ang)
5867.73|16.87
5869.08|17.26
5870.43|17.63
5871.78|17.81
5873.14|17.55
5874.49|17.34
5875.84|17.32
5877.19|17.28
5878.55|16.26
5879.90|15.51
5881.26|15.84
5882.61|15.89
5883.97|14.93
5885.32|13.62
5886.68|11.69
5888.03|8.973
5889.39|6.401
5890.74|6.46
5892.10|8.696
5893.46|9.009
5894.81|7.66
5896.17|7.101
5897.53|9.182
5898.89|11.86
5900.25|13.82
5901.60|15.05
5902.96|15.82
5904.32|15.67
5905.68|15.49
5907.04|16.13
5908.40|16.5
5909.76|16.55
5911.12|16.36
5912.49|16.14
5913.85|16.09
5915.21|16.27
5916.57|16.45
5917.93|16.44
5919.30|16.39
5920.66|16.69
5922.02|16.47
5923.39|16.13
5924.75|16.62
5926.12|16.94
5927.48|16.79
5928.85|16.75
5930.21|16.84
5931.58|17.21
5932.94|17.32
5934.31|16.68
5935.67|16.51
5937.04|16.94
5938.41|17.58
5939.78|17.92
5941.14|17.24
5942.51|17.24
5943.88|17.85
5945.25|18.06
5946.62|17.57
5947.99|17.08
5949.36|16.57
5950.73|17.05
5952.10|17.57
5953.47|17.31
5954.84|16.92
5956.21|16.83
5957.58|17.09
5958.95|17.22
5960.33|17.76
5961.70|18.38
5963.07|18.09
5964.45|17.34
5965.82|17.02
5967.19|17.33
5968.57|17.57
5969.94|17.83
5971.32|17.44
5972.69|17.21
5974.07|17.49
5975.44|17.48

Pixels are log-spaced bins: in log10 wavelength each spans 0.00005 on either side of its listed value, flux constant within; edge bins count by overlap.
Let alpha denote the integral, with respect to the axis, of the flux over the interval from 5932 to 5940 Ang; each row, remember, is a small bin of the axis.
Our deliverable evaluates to 137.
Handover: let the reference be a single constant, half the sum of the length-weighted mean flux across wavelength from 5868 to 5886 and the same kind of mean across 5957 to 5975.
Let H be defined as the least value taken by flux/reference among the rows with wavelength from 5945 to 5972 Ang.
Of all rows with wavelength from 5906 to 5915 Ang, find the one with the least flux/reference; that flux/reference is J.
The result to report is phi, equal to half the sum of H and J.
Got 0.96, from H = 1.0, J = 0.95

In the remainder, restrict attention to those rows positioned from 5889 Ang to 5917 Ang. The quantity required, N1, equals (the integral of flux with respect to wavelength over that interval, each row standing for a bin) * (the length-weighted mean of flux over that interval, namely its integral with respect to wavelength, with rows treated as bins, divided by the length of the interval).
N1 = 4754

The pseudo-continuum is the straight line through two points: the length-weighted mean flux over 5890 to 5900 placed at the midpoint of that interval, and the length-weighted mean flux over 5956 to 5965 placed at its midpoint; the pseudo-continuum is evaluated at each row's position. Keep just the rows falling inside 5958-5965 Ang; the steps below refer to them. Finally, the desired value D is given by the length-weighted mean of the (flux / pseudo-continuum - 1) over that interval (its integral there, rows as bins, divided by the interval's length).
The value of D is 0.00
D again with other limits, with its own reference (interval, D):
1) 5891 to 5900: 0.02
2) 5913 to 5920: 0.40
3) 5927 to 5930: 0.26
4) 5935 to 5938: 0.17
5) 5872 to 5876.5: 1.91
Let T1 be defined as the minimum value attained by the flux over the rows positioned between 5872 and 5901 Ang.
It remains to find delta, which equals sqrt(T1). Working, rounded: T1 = 6.401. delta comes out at 2.5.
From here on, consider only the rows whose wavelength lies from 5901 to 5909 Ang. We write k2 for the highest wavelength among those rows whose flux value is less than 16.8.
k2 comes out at 5908.40 Ang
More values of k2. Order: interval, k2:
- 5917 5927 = 5924.75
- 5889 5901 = 5900.25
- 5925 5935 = 5934.31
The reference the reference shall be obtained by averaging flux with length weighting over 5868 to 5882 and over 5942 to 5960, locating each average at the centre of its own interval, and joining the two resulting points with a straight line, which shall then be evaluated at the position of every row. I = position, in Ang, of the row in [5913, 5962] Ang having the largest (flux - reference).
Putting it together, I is 5961.70 Ang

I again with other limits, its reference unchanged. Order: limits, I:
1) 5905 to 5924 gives 5920.66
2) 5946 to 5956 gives 5946.62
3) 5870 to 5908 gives 5871.78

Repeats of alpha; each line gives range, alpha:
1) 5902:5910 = 128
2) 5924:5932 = 135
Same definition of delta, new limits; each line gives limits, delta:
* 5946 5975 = 4.1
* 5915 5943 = 4.0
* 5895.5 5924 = 2.7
